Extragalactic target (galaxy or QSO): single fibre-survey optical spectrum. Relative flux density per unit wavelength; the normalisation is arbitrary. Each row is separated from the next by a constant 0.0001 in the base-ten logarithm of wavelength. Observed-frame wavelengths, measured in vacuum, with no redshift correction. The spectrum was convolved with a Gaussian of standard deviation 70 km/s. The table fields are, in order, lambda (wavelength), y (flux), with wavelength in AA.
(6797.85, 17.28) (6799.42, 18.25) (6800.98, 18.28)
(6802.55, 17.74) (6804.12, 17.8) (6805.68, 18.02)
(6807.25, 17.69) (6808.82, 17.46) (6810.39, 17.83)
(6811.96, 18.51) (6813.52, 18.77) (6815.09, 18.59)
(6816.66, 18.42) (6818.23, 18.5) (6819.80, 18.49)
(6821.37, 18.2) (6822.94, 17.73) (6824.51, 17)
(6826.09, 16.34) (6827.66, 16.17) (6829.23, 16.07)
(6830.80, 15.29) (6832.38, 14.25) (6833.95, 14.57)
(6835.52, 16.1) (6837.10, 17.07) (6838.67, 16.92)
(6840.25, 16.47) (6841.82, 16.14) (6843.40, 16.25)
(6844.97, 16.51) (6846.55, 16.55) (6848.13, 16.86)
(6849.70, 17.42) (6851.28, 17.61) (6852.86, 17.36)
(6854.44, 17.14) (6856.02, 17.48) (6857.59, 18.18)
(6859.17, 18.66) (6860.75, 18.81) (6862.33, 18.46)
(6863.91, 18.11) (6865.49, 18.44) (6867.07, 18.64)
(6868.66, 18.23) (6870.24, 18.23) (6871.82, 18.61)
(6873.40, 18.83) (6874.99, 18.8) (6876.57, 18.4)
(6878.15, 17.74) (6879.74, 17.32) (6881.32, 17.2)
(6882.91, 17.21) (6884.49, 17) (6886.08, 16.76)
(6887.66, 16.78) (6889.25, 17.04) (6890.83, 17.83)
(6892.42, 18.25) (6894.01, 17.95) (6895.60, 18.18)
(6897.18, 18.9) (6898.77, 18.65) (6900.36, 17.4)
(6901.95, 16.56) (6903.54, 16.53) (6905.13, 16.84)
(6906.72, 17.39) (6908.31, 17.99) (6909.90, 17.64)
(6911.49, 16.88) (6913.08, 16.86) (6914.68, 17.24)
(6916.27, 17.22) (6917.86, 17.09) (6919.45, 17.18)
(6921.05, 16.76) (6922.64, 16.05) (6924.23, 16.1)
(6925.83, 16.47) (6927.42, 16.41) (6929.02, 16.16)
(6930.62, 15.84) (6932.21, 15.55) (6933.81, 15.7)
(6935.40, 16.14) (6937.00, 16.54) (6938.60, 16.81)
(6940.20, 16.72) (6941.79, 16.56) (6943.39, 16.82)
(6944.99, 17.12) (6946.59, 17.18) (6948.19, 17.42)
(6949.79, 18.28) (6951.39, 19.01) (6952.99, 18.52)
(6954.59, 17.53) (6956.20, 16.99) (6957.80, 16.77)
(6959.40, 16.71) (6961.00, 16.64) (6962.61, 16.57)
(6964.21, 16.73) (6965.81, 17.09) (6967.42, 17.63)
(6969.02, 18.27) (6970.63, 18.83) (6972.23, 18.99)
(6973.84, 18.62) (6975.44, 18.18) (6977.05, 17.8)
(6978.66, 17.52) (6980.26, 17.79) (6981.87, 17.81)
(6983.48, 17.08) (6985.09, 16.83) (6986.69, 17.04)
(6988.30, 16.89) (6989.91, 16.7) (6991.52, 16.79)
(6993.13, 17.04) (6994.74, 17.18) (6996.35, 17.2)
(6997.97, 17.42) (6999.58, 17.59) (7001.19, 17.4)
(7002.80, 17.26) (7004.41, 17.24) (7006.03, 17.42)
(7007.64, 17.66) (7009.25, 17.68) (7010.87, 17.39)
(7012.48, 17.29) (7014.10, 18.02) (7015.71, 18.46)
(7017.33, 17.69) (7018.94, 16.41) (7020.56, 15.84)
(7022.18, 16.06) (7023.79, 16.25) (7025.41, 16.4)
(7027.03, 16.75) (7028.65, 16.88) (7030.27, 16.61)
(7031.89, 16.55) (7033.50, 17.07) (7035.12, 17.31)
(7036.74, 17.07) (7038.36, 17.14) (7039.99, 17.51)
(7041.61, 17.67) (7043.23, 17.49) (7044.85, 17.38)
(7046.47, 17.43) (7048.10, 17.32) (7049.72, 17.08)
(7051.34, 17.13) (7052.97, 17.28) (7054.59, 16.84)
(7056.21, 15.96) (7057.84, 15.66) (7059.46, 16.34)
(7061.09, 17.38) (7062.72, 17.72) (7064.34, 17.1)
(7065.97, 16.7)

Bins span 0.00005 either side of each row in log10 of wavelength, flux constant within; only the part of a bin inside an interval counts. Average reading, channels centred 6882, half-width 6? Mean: 17.3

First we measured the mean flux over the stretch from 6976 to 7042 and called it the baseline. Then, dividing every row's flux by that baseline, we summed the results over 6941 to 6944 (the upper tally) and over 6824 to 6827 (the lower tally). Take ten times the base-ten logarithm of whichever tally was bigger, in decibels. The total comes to 2.89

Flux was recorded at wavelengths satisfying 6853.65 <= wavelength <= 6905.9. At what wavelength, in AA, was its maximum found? 6897.18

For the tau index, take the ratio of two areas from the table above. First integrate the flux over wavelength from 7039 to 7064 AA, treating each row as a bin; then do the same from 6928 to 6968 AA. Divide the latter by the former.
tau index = 1.6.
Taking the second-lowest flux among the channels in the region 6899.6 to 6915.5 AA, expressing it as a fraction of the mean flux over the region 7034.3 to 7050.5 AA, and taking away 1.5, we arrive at -0.545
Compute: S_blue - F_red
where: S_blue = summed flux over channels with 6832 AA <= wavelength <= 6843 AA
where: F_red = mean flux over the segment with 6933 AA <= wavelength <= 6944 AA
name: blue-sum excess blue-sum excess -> 95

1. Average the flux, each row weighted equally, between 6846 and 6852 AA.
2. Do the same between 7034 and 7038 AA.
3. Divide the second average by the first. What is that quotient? 1.00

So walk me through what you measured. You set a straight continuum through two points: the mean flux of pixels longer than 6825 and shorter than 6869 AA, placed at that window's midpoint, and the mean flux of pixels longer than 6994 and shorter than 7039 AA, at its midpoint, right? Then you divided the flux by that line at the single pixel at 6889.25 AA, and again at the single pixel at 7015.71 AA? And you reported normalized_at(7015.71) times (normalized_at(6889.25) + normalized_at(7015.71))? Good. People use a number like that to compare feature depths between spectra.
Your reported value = 2.24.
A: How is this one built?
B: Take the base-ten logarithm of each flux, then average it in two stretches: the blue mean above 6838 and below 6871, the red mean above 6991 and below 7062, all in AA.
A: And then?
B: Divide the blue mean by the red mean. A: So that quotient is 1.009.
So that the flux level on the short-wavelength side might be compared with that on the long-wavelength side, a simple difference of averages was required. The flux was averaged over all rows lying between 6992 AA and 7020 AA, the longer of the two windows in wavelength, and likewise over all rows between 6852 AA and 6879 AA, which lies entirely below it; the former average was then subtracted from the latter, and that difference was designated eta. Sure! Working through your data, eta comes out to 0.8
